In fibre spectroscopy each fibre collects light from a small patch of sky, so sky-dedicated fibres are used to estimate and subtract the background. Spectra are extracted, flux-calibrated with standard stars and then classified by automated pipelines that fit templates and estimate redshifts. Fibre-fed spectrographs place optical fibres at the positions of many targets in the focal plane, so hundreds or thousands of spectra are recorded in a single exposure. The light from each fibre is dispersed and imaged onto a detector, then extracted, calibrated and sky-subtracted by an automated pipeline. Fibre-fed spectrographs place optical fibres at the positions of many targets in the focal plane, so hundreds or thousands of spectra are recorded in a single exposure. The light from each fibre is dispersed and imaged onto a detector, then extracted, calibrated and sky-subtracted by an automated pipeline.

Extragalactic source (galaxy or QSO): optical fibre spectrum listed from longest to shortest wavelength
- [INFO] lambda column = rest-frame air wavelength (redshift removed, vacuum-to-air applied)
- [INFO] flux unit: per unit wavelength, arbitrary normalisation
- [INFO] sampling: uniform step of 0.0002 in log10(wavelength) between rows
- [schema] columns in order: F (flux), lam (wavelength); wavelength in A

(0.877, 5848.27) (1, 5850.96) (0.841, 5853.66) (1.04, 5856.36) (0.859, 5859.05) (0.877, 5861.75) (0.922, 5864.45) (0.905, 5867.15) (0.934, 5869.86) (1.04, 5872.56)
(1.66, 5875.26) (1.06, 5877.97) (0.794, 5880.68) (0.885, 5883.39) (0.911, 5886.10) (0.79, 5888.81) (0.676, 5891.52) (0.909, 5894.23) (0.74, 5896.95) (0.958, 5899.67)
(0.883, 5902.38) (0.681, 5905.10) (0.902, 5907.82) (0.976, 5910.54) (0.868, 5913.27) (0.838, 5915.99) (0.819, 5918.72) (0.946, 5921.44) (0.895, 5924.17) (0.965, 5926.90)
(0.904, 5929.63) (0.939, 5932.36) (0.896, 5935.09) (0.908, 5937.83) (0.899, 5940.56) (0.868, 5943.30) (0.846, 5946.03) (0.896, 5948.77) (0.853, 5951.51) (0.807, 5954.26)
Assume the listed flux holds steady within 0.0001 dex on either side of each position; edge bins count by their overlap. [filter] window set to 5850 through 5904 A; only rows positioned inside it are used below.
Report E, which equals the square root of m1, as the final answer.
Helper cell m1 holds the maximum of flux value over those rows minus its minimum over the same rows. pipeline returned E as 0.99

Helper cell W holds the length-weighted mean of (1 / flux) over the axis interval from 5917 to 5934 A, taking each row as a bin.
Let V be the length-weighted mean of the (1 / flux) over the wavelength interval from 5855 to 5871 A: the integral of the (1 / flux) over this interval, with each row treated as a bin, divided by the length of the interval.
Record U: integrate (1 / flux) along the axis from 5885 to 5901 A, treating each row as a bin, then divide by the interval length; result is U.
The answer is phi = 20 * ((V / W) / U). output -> 16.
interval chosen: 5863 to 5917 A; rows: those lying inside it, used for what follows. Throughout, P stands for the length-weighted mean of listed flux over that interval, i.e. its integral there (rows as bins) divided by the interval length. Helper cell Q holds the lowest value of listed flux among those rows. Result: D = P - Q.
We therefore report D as 0.24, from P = 0.92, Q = 0.676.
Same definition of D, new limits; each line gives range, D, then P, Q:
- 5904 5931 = 0.20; 0.88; 0.681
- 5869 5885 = 0.27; 1.06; 0.794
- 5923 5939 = 0.02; 0.92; 0.895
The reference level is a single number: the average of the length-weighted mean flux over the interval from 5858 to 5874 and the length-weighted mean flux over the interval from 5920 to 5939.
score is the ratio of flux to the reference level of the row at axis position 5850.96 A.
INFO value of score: 1.1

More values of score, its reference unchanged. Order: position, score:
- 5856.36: 1.1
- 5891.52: 0.7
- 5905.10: 0.7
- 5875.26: 1.8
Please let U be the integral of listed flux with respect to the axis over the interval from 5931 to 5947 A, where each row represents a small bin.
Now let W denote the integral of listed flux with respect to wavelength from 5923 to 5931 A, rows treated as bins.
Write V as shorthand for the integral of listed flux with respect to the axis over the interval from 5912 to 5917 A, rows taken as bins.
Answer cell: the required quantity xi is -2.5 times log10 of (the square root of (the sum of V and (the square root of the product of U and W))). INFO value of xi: -1.5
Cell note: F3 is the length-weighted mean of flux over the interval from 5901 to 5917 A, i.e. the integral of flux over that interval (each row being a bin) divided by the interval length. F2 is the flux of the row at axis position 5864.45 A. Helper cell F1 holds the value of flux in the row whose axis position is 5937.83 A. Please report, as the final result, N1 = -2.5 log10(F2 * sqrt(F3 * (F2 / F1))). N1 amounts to 0.2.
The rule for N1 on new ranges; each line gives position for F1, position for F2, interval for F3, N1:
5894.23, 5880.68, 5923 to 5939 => 0.4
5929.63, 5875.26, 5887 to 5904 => -0.8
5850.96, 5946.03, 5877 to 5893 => 0.4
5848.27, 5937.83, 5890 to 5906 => 0.2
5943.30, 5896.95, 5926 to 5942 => 0.5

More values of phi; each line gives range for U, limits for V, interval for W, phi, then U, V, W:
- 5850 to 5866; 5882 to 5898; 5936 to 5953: 20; 1.09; 1.24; 1.14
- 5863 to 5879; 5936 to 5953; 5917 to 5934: 21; 0.96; 1.14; 1.10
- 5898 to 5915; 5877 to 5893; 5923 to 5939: 19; 1.16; 1.20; 1.09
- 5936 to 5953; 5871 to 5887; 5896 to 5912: 15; 1.14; 1.00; 1.18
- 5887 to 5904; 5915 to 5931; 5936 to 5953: 16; 1.23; 1.12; 1.14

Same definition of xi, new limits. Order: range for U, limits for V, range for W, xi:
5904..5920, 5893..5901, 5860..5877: -1.7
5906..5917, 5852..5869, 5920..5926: -1.7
